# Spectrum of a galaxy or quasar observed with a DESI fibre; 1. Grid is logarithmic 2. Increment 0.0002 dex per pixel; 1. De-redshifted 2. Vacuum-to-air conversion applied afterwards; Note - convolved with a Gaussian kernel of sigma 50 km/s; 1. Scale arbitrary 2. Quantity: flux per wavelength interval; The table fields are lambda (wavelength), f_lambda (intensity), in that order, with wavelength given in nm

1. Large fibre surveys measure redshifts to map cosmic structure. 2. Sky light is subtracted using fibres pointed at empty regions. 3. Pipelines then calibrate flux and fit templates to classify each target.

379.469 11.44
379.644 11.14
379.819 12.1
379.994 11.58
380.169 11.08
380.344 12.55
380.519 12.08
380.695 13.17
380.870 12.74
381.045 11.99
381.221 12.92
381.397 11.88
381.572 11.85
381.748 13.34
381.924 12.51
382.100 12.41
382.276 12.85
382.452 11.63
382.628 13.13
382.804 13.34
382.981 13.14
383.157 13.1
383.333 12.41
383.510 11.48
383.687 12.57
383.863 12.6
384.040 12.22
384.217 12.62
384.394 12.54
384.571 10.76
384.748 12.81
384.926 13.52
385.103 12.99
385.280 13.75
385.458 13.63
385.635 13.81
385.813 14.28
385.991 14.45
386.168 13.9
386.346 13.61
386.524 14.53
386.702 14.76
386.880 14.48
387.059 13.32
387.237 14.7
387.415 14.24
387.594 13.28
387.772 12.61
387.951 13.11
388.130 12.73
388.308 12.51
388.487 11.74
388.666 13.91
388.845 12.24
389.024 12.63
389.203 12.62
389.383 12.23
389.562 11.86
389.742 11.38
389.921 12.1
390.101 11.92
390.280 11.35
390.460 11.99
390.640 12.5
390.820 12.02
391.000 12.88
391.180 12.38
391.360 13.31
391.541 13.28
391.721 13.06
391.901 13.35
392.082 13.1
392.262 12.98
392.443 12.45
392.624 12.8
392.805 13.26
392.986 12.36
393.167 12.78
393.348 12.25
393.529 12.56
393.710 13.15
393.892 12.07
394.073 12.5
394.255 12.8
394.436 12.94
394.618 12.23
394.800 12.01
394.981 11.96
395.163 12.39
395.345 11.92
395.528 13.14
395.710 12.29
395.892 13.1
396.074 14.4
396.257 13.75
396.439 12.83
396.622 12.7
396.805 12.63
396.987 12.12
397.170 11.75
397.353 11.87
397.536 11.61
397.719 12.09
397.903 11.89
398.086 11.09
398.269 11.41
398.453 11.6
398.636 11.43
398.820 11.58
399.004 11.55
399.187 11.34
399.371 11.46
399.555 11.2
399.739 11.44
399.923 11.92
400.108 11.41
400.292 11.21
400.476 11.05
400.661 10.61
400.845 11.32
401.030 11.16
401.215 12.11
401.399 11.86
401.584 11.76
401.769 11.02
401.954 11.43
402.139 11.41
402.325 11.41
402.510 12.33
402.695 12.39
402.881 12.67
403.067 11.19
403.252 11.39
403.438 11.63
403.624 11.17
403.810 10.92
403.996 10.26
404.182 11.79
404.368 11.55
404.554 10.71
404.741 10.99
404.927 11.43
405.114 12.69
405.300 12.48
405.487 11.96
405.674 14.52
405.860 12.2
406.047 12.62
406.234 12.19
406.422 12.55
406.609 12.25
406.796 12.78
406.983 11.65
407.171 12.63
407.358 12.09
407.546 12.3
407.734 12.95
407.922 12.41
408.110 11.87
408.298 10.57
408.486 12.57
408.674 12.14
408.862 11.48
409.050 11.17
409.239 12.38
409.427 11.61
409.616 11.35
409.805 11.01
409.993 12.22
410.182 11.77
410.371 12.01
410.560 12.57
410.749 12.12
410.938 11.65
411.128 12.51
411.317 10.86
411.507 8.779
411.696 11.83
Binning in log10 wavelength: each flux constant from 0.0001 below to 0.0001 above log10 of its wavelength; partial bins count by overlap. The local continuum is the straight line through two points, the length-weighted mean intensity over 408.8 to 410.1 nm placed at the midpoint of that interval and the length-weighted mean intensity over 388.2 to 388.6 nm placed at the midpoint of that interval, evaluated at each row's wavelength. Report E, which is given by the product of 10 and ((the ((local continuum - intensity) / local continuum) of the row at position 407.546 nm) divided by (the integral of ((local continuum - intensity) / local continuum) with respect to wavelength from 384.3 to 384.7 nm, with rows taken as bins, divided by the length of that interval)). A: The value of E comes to -11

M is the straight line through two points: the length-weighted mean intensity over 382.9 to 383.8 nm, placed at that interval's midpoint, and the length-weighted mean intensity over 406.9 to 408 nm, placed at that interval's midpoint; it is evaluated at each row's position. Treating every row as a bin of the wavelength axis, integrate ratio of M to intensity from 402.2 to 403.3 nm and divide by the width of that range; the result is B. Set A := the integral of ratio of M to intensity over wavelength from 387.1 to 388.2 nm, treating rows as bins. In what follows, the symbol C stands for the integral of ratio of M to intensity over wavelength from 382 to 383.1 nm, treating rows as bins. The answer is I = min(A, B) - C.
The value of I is -0.06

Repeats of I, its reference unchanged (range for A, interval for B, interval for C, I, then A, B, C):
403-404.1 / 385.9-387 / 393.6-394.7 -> -0.21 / 1.23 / 0.88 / 1.09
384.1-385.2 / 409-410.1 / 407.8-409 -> -0.19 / 1.11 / 1.06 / 1.25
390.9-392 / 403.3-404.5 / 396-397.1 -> 0.00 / 1.05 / 1.11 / 1.05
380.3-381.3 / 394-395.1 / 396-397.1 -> -0.05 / 1.00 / 1.00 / 1.05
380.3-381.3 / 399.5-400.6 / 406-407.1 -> -0.10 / 1.00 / 1.09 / 1.10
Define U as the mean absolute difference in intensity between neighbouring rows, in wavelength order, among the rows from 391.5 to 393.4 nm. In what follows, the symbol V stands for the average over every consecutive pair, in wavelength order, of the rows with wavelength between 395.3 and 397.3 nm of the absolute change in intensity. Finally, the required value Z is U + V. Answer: 1.09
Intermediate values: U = 0.41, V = 0.68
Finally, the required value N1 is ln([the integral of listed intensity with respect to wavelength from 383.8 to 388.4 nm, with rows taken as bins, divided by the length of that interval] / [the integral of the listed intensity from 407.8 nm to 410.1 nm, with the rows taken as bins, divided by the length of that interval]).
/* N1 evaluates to 0.13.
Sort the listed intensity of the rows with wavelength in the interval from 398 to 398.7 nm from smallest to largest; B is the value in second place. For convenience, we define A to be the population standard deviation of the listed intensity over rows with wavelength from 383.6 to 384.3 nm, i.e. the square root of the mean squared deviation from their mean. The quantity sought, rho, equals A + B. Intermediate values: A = 0.2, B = 11.41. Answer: 11.6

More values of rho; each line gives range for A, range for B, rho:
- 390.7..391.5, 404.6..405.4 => 11.9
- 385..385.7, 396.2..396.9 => 13.0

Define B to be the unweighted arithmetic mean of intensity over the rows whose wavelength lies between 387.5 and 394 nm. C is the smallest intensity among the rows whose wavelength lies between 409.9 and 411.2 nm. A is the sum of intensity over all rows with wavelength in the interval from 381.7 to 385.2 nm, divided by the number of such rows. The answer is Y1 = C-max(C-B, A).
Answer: -0.95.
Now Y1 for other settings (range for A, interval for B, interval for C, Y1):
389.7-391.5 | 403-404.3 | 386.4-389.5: -0.44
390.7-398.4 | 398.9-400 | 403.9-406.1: -2.30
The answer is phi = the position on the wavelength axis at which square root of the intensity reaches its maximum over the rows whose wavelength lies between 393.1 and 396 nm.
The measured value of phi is 393.710 nm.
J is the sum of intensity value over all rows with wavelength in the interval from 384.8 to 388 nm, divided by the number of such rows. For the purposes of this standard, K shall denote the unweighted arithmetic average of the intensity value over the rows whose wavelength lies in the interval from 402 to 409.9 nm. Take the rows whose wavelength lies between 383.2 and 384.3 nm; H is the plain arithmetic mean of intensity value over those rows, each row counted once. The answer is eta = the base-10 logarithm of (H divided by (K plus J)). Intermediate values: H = 12.3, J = 13.8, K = 11.9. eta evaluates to -0.32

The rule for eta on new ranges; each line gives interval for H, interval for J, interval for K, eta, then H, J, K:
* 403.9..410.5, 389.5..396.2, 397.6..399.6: -0.30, 12.0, 12.6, 11.5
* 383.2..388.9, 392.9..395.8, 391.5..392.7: -0.29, 13.2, 12.5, 13.0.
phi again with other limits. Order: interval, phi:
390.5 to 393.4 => 391.901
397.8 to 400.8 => 399.923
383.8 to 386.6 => 386.524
